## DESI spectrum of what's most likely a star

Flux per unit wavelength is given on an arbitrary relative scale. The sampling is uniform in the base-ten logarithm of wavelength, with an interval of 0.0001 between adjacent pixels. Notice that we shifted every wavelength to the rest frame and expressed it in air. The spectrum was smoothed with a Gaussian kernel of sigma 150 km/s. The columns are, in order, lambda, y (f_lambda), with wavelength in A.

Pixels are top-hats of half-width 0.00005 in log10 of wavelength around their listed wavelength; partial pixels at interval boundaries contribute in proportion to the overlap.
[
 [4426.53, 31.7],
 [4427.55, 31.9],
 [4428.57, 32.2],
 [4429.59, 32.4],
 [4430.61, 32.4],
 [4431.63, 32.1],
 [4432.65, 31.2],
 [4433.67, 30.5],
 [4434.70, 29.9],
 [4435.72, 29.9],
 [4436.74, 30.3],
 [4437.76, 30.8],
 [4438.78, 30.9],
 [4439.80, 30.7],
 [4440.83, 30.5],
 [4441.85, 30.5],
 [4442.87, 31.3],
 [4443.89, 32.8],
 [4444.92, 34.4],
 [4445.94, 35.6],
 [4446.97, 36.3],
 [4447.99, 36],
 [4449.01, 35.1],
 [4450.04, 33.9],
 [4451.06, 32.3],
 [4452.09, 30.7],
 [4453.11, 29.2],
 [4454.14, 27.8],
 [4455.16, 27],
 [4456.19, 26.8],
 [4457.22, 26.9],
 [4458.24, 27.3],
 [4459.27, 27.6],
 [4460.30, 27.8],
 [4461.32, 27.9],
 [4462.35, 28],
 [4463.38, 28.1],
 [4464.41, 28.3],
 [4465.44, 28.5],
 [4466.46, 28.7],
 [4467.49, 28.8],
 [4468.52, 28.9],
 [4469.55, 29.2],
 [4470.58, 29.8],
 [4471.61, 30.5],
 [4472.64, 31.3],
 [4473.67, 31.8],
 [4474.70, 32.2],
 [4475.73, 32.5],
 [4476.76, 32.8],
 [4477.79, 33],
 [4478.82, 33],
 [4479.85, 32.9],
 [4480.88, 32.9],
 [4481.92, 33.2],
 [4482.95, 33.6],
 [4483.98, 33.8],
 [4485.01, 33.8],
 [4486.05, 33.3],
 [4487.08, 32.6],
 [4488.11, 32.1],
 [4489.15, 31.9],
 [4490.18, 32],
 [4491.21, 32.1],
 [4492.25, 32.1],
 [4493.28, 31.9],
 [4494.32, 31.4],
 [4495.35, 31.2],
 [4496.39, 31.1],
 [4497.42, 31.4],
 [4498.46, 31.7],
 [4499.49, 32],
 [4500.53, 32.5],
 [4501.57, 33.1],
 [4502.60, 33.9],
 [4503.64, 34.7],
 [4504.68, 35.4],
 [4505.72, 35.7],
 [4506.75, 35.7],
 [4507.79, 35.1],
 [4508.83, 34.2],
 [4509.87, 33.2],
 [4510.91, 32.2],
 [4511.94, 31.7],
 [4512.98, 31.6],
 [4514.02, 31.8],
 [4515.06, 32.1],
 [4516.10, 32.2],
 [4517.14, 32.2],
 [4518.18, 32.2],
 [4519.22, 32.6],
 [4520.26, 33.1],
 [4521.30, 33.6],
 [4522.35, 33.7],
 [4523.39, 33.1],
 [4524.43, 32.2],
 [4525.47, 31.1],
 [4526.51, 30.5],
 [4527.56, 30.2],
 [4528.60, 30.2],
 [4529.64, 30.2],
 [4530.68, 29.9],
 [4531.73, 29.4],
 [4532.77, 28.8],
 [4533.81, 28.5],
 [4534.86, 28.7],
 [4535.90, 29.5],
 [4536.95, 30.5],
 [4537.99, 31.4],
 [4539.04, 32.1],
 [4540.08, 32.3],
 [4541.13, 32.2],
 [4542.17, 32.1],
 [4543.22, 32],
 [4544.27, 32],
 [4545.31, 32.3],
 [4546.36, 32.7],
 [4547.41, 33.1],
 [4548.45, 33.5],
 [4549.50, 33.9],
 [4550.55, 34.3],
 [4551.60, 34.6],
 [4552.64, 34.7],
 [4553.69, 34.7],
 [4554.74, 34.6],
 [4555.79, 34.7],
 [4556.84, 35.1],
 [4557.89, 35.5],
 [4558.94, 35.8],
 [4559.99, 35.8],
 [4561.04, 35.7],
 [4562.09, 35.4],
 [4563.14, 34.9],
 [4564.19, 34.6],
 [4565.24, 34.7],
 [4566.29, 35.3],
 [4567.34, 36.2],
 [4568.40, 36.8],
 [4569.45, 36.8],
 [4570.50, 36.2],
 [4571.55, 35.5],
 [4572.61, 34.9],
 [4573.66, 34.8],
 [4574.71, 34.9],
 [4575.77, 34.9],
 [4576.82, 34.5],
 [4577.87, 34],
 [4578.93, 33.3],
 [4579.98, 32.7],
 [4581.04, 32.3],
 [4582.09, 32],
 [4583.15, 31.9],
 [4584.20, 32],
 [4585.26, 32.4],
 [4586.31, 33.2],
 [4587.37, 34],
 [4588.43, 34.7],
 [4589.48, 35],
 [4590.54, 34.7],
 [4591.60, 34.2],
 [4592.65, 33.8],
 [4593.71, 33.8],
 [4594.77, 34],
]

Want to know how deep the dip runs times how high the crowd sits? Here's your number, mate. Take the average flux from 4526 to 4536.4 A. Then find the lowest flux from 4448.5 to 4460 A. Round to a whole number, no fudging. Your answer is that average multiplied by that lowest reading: 793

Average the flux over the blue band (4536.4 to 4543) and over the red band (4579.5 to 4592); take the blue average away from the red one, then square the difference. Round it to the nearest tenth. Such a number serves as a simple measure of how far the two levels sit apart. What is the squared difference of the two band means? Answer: 2.2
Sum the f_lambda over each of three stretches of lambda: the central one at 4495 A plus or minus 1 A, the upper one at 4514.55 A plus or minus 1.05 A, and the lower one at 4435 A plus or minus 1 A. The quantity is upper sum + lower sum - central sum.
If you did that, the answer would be 61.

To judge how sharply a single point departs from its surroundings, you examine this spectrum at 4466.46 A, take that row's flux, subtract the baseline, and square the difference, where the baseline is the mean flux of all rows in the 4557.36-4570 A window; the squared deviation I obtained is 48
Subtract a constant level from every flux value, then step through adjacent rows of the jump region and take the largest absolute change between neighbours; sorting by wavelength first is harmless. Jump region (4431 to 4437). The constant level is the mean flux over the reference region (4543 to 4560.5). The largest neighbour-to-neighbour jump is 0.90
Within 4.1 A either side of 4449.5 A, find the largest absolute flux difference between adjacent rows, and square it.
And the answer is 2.6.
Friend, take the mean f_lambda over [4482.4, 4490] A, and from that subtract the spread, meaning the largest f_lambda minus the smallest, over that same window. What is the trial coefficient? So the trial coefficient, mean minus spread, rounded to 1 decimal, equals 31.1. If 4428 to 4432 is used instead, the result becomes 32.0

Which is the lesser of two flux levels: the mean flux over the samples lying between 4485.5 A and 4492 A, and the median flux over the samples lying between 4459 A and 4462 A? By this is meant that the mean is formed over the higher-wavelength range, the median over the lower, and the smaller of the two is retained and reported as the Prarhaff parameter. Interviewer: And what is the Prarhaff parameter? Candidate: 27.8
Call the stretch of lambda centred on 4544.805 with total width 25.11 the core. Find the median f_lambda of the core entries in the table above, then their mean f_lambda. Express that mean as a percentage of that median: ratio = 100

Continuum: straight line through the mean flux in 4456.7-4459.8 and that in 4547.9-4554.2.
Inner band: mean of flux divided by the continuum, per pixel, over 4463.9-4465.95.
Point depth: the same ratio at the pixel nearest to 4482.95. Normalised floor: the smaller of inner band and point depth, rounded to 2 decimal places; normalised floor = 1.02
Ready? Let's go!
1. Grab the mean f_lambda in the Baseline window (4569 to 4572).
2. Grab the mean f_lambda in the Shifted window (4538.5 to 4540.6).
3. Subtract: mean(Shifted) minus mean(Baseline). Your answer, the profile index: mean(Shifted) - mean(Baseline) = -4.0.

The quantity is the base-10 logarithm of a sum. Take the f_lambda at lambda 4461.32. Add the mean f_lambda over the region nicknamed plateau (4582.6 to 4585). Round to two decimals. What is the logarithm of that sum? 1.78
